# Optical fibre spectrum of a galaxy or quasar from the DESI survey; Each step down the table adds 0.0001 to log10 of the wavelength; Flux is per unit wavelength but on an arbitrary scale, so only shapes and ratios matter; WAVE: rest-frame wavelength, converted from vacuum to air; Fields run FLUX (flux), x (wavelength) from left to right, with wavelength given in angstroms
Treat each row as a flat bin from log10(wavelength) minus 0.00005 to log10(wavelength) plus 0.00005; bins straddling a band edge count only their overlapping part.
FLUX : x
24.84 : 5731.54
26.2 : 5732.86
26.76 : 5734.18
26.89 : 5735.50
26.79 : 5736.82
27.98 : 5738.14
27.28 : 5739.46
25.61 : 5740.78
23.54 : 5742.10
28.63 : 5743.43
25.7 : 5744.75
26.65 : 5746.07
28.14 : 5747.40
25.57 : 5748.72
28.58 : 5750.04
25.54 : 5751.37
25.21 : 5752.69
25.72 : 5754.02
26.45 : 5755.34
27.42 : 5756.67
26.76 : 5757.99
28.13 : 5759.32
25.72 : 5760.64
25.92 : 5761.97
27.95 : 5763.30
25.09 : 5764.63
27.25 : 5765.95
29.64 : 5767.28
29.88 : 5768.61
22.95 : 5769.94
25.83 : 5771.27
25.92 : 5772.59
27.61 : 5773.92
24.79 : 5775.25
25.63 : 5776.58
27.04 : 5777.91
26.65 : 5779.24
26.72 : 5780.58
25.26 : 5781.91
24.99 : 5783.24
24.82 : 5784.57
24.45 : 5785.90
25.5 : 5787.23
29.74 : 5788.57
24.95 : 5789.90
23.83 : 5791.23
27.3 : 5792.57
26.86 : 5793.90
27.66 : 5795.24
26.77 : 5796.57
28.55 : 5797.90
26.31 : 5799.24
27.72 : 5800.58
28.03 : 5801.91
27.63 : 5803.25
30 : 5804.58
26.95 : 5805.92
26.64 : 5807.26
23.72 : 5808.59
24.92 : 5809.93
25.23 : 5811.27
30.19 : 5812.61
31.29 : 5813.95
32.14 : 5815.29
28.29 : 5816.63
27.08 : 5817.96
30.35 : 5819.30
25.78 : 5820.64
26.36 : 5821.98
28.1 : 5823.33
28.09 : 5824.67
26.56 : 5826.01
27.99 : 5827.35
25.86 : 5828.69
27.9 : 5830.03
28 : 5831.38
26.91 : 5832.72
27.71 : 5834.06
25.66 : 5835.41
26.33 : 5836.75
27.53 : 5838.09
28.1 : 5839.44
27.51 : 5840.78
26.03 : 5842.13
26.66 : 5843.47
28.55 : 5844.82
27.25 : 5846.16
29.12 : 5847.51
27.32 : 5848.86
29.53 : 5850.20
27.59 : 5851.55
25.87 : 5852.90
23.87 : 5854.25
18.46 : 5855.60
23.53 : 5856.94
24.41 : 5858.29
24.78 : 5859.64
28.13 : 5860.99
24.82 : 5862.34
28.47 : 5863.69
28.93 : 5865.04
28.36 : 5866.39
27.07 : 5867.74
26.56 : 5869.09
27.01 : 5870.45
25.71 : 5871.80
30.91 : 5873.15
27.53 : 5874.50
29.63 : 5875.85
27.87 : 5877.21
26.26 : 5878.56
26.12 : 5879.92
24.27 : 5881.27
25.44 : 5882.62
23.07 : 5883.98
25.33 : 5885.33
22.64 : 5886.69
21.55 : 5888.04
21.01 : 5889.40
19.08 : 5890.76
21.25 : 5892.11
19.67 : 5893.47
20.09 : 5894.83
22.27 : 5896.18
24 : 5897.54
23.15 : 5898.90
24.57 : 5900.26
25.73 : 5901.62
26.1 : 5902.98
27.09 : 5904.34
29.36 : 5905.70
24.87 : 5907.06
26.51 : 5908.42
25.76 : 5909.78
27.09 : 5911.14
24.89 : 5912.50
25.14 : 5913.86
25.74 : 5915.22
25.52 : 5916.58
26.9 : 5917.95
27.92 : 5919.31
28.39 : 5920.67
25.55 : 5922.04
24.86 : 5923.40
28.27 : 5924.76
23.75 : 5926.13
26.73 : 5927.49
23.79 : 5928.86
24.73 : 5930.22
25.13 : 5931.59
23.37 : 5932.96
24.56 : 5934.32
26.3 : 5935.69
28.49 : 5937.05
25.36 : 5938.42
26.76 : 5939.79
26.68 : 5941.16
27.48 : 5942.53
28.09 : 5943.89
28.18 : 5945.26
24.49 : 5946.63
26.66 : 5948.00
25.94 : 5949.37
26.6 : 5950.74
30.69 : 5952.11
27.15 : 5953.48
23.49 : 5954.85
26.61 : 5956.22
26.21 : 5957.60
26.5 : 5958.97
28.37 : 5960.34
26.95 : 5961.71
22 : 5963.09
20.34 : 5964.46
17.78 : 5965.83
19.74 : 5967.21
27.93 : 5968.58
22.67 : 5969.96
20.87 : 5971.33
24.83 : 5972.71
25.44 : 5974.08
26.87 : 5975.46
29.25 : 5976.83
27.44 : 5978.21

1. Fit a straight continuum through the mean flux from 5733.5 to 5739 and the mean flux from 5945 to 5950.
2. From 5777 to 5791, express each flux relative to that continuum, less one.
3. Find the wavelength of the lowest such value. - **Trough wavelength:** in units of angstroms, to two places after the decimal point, 5785.90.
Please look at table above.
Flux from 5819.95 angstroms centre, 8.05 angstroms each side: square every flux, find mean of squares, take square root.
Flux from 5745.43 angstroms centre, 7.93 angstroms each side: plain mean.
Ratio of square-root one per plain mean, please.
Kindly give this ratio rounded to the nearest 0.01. 1.08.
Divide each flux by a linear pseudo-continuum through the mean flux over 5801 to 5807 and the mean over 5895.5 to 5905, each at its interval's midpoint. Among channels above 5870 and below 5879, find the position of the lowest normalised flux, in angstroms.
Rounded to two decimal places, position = 5871.80 angstroms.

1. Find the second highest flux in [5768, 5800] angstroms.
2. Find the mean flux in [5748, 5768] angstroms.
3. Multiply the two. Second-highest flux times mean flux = 795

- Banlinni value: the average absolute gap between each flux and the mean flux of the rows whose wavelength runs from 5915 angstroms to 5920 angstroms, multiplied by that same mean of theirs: 24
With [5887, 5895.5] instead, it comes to 17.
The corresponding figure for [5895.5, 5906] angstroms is 45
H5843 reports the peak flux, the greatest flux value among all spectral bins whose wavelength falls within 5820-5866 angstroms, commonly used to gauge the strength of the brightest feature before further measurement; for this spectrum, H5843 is 29.53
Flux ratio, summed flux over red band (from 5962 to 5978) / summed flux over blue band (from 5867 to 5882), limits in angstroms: 0.86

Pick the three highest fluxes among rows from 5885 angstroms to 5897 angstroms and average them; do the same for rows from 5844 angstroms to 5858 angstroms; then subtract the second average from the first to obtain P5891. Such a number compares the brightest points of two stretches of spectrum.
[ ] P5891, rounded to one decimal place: -5.7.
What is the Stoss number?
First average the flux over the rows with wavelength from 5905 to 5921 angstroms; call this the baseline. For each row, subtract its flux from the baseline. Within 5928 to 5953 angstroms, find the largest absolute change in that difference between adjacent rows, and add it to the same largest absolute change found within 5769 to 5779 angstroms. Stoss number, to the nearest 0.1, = 7.0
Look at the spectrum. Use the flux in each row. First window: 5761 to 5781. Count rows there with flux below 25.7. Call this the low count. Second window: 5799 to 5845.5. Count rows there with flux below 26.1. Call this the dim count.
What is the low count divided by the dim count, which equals 0.6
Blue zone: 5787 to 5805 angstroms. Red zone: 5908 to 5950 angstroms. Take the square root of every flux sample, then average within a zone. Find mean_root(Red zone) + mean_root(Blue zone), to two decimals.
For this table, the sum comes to 10.32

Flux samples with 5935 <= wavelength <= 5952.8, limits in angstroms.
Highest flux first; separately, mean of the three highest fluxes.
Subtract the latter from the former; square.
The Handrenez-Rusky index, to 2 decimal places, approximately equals 2.46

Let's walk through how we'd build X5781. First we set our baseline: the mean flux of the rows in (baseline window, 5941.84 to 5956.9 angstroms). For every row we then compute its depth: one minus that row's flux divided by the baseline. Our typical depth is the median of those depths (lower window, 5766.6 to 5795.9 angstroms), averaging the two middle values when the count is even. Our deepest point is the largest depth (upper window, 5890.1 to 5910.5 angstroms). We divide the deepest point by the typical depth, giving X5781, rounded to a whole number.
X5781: 8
